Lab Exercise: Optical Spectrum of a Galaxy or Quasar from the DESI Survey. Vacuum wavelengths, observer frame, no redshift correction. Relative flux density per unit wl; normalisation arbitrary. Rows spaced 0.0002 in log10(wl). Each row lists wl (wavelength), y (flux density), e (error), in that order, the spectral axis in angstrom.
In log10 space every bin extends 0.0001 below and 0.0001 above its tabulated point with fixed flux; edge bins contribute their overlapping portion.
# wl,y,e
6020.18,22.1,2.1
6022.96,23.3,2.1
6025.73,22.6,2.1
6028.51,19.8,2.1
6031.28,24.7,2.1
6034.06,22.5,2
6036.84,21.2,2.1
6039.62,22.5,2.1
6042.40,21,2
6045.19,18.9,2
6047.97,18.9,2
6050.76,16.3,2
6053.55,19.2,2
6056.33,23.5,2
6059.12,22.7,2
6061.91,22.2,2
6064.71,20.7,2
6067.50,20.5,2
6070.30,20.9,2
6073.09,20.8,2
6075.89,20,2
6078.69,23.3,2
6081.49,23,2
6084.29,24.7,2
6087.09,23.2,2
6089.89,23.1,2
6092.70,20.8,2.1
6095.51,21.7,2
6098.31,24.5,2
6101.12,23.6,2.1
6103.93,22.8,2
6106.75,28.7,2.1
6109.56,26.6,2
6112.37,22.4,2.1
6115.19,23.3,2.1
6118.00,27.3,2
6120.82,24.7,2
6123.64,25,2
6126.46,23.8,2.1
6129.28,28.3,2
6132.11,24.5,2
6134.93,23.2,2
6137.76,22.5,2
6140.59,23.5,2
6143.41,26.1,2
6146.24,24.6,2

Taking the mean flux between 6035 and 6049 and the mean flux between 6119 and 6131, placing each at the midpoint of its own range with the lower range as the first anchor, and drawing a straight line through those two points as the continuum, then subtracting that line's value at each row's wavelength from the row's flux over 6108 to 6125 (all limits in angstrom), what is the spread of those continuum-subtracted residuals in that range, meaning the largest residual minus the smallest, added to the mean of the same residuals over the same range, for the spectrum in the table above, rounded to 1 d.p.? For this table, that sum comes 4.5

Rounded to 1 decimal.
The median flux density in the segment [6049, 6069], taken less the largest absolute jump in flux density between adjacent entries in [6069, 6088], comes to 17.4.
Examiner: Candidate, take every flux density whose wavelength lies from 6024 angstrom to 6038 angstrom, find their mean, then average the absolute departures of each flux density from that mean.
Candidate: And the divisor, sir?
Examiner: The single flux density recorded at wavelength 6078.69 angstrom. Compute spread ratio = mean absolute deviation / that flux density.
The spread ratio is 0.057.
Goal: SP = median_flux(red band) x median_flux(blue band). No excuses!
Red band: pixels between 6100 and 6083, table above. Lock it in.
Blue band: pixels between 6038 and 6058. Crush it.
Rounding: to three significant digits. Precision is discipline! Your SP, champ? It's 444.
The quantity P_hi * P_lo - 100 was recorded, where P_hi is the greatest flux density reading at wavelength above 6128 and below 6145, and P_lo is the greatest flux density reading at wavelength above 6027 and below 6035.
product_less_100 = 599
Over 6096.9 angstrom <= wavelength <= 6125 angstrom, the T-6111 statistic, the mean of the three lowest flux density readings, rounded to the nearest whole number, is 23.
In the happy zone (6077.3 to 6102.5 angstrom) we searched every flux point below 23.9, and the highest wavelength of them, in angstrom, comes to 6101.12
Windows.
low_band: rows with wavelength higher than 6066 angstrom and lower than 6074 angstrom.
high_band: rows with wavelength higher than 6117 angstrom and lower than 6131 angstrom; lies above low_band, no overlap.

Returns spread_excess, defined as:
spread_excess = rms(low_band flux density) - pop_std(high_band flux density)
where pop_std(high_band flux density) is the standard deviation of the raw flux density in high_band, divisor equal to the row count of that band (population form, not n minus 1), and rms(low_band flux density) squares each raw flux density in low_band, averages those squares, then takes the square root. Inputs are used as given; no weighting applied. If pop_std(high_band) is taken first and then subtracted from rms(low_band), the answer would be 19.0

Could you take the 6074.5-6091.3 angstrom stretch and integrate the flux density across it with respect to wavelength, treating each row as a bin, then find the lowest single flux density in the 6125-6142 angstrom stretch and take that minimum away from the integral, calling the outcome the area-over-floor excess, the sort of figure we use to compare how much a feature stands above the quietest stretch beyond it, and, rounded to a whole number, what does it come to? 362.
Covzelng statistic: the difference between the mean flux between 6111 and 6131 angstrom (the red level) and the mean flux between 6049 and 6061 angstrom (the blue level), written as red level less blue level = 4.5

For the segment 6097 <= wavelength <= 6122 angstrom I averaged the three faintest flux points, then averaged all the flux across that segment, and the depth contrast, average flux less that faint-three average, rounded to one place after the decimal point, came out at 2.0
